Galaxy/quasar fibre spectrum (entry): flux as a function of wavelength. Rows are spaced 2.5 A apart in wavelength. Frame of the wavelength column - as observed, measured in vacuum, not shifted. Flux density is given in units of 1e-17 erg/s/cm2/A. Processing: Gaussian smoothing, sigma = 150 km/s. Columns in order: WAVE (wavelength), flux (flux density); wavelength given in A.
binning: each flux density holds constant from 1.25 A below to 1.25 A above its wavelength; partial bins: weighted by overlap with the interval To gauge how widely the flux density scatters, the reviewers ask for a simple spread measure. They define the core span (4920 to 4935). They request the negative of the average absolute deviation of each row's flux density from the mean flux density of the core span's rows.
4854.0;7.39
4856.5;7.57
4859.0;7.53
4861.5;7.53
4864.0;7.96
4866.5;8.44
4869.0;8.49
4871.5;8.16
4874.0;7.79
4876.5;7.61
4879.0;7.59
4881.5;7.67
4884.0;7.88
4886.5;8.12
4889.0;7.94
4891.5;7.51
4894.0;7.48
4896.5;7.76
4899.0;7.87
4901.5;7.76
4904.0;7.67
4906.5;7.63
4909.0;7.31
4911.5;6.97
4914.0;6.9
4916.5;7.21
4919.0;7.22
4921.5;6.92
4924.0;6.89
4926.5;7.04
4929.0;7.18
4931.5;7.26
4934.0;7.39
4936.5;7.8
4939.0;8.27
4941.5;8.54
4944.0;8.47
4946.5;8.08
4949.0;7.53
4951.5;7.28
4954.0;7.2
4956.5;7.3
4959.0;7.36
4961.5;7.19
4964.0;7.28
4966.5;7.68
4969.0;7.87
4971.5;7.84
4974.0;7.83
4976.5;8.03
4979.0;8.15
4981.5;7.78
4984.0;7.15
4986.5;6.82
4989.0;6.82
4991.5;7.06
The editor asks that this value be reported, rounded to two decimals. -0.16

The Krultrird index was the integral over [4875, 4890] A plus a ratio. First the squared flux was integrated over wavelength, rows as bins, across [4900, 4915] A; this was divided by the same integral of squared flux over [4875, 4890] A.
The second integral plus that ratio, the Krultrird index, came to 914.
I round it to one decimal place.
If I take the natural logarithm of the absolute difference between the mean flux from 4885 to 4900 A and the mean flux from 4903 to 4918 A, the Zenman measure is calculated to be -0.7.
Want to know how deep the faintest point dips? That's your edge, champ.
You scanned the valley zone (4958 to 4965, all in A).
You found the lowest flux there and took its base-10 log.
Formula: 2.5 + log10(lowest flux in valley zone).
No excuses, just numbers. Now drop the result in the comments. 3.36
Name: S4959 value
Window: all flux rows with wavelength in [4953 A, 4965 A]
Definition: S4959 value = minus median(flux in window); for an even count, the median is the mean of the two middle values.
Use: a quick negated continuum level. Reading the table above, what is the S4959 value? -7.28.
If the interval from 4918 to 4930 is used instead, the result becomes -7.04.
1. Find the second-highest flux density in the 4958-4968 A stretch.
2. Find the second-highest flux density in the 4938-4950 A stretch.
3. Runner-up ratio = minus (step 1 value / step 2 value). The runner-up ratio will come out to -0.87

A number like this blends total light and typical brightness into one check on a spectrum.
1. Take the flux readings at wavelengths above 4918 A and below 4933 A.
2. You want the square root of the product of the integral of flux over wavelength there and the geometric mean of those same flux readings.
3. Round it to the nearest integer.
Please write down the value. 27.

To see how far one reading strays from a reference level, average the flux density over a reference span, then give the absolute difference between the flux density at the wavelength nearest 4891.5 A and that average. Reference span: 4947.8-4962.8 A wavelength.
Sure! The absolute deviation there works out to 0.20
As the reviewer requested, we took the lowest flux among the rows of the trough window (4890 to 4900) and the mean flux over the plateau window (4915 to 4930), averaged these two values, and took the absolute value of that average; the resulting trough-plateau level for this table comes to 7.28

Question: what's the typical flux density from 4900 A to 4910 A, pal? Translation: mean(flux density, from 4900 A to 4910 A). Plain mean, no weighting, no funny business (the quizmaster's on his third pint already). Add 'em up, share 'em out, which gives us 7.6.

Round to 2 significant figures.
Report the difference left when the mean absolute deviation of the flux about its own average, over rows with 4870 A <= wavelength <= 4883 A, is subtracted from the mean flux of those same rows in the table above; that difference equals 7.6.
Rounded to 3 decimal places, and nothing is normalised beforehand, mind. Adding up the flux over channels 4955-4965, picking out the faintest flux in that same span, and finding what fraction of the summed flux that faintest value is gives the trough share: 0.247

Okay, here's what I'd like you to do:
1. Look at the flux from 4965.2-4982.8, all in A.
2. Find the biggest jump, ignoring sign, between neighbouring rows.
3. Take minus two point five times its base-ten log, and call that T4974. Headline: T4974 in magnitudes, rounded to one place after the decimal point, 1.1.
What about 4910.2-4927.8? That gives 1.3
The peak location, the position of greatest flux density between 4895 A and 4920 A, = 4899.0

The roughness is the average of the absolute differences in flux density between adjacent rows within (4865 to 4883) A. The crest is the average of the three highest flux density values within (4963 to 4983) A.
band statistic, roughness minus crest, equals -7.8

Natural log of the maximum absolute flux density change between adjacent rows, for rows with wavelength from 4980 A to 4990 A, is -0.5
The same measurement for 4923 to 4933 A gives -1.9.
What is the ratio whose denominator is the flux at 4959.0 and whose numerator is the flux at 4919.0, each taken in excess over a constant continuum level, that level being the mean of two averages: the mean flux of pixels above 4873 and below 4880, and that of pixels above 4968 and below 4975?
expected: 1.4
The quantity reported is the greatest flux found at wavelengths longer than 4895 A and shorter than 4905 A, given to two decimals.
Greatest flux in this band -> 7.87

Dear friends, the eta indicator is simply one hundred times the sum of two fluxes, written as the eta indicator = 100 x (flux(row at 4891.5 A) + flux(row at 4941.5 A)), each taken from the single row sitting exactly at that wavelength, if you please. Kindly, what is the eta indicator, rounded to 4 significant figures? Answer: 1605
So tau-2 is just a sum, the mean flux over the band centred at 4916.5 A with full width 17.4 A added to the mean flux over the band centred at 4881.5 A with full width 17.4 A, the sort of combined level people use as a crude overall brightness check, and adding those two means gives 14.9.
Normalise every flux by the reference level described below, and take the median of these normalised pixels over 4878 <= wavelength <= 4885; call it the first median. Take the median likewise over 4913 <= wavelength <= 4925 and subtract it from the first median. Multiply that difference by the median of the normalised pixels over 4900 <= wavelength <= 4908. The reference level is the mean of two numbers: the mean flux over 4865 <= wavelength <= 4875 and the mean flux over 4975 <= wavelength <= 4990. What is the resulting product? 0.09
